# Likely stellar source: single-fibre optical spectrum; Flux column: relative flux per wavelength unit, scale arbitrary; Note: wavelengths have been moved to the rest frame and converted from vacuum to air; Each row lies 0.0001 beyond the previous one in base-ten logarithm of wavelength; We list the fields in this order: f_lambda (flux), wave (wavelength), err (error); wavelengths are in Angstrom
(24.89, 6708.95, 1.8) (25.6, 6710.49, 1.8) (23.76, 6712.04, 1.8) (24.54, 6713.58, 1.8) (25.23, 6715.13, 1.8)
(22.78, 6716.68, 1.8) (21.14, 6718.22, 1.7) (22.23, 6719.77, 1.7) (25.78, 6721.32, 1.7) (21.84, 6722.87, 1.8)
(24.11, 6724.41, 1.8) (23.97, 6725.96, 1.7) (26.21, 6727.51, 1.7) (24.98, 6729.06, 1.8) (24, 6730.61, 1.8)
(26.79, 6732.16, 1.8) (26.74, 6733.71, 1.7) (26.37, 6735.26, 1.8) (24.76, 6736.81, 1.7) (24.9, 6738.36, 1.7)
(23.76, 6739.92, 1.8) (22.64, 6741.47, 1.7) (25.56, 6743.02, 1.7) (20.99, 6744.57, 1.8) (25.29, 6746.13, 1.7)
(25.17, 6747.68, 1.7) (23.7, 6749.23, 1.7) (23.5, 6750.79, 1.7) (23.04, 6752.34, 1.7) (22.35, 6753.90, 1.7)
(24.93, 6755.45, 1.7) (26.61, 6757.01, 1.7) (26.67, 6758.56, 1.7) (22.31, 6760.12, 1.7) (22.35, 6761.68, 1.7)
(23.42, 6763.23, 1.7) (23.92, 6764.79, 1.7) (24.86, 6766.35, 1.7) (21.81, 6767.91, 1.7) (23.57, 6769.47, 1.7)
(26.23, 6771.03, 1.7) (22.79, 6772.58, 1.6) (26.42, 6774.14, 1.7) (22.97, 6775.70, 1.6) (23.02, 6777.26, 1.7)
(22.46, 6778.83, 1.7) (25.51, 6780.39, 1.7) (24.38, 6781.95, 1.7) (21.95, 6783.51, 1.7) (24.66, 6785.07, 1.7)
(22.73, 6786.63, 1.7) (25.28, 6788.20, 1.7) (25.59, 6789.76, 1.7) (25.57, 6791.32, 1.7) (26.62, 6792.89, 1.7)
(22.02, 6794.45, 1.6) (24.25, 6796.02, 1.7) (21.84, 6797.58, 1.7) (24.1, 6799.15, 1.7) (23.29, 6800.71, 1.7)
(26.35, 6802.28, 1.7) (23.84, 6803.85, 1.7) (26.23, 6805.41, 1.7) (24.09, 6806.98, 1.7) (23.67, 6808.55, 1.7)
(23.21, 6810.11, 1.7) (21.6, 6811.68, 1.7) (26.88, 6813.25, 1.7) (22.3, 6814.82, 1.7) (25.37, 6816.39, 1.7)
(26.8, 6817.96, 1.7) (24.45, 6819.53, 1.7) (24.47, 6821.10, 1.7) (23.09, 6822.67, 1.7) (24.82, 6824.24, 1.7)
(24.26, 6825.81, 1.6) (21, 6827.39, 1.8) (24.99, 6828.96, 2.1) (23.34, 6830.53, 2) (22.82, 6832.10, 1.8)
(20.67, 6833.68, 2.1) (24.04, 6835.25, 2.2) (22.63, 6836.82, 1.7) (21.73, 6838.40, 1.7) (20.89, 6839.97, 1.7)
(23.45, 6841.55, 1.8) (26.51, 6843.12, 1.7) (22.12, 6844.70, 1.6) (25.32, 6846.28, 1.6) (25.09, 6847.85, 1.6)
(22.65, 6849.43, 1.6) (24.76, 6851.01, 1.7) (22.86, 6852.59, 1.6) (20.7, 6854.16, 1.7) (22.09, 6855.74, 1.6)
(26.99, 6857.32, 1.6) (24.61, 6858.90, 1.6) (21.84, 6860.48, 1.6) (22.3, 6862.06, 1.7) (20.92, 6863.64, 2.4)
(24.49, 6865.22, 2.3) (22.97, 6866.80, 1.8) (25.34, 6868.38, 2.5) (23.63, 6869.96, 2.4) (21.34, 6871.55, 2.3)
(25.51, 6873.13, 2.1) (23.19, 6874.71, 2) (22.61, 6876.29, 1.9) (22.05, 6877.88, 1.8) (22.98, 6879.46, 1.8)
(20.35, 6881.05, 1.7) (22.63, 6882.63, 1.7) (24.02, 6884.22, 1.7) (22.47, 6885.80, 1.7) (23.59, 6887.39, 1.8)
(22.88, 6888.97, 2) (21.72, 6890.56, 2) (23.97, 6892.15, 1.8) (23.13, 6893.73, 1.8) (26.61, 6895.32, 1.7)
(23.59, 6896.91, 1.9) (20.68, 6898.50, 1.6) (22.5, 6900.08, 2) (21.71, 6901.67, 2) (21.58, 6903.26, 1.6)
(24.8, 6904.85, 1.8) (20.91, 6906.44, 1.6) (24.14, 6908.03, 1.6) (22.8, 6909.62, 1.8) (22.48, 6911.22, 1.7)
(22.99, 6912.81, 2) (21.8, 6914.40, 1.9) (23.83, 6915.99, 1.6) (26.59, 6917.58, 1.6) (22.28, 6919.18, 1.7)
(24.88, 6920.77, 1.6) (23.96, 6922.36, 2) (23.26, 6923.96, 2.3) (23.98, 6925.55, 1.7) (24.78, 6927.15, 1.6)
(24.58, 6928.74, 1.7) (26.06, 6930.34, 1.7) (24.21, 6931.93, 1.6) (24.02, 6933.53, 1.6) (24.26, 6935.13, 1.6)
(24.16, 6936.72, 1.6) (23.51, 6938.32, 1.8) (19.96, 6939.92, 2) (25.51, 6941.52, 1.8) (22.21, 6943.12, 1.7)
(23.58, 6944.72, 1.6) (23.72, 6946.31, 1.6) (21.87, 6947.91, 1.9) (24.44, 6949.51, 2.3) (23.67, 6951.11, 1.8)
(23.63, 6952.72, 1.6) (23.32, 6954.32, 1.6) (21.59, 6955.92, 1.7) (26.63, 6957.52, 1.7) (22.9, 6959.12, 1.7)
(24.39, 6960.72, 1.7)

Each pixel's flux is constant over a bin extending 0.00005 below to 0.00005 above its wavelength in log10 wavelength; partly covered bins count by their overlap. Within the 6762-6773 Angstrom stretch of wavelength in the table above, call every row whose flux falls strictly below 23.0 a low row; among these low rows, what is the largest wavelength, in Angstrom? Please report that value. 6772.58 Angstrom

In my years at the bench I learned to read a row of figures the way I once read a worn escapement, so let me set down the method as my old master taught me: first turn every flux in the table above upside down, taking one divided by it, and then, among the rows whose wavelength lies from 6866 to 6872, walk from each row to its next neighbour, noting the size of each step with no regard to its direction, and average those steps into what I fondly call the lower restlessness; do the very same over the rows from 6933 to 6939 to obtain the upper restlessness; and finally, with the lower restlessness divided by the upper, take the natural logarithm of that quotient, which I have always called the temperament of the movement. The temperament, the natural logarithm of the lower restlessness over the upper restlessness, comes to 1.9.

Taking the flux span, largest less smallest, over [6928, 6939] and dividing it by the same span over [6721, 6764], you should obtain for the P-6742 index 0.44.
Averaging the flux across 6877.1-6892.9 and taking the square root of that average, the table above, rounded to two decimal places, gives 4.76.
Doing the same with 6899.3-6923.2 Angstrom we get 4.81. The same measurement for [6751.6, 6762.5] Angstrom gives 4.90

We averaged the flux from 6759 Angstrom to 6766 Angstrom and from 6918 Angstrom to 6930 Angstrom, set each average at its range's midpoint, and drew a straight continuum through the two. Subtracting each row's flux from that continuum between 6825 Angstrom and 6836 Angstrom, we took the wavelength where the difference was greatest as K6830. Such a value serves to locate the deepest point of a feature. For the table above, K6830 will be 6833.68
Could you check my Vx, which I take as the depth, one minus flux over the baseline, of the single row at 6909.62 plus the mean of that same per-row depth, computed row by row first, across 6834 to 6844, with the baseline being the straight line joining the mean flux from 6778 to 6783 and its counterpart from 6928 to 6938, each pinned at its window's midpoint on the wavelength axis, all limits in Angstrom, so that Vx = 0.11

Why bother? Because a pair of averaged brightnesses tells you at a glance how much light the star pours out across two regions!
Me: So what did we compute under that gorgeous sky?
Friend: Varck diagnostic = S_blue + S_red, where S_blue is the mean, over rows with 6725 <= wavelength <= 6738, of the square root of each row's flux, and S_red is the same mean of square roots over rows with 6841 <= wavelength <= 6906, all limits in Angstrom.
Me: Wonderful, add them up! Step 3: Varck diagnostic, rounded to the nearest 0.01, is 9.86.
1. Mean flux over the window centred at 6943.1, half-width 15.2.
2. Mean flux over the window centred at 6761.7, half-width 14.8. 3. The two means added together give 47.8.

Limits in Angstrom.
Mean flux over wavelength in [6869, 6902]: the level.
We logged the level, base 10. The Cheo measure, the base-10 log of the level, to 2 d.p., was 1.36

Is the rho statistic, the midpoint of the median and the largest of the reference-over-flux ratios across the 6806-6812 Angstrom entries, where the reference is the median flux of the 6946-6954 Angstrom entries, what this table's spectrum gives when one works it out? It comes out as 1.05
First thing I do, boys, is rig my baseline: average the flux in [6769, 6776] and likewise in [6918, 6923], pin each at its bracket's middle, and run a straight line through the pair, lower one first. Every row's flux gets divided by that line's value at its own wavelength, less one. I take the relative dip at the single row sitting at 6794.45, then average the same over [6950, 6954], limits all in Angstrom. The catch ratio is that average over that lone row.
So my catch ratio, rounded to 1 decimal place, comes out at 0.0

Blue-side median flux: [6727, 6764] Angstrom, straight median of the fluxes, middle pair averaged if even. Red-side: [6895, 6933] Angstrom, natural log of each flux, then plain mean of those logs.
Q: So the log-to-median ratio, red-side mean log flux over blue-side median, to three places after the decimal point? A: 0.127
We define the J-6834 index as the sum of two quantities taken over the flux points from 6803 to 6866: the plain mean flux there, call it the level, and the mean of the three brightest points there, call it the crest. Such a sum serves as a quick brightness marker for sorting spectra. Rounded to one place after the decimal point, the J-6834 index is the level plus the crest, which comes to 50.5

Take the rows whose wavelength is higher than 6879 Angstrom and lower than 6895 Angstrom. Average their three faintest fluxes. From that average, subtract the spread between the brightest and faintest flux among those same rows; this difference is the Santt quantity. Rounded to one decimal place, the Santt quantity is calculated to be 17.8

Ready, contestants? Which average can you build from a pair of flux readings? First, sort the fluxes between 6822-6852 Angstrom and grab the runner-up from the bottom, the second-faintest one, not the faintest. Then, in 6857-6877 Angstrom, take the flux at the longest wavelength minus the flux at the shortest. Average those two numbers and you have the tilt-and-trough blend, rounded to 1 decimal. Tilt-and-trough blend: 8.3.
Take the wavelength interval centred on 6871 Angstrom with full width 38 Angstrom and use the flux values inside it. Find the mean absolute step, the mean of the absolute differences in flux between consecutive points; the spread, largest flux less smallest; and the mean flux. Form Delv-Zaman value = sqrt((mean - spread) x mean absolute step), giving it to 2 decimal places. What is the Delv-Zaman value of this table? 5.67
